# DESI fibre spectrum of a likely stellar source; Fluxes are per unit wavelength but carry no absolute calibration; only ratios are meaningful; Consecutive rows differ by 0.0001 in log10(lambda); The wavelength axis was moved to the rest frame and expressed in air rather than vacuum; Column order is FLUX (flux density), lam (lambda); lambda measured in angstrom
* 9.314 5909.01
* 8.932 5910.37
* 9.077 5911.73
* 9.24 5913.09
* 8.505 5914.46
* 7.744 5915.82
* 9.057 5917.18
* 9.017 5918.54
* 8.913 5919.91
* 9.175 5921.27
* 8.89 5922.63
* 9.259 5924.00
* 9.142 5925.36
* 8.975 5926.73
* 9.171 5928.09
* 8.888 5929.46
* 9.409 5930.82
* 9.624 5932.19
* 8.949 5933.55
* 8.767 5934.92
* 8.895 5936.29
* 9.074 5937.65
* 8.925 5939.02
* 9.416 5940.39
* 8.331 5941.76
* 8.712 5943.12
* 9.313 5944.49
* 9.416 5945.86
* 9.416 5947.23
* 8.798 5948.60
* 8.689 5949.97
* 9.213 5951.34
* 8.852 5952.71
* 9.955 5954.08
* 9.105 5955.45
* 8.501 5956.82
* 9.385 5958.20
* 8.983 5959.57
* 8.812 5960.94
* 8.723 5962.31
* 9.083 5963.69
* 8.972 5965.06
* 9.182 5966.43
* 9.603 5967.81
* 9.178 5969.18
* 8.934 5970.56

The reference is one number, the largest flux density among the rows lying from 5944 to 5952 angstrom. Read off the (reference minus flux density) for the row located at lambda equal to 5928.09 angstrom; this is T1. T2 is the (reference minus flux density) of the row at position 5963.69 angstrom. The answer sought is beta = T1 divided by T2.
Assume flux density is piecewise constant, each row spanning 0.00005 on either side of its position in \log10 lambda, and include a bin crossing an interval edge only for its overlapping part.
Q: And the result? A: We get 0.7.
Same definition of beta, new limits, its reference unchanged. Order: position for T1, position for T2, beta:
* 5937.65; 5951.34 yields 1.7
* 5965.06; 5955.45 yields 1.4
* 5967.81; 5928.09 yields -0.8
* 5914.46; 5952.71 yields 1.6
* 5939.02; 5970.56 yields 1.0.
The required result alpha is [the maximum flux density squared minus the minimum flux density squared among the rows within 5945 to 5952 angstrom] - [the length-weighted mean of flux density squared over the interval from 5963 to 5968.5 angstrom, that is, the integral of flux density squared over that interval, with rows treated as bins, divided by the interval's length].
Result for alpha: -71.7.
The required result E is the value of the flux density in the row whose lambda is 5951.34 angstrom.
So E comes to 9.213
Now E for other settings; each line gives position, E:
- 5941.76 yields 8.331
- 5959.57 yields 8.983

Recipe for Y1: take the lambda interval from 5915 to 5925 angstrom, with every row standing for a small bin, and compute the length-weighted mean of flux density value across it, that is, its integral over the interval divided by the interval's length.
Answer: 8.87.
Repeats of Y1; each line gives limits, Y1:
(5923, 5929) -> 9.10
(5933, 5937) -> 8.87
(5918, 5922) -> 9.03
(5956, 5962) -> 8.91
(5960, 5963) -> 8.79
